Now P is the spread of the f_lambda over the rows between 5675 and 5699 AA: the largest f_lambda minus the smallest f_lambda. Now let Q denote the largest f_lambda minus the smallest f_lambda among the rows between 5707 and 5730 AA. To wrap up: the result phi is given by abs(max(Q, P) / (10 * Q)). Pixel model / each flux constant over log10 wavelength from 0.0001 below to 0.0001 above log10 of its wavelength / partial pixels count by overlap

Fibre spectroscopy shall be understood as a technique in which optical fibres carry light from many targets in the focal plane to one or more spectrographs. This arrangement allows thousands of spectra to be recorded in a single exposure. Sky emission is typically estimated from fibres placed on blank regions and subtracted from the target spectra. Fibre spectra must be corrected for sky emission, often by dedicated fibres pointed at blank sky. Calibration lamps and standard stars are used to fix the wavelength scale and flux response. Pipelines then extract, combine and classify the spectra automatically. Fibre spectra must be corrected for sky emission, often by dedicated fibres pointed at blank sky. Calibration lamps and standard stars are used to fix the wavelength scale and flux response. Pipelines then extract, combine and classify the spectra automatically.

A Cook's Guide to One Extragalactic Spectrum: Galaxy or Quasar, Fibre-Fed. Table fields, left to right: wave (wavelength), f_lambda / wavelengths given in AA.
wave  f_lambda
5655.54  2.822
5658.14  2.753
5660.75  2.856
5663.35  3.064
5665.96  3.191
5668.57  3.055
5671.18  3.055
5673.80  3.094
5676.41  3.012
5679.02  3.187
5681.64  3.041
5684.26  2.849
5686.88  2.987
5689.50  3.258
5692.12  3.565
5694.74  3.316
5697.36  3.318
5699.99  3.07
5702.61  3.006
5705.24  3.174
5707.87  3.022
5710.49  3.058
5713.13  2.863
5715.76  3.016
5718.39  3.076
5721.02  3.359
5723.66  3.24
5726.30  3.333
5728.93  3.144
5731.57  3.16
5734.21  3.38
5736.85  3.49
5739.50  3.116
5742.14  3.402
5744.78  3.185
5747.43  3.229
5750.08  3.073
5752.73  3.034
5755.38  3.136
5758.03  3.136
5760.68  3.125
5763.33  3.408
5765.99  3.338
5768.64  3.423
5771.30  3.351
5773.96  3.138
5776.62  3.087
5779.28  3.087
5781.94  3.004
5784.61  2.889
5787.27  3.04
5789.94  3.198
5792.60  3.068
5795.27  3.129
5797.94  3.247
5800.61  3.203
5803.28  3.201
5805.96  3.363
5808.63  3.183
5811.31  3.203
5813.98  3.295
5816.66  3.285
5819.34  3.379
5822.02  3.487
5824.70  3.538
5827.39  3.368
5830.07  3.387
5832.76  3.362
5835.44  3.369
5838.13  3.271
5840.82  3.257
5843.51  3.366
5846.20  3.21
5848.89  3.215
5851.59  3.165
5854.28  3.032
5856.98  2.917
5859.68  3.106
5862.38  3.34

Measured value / 0.144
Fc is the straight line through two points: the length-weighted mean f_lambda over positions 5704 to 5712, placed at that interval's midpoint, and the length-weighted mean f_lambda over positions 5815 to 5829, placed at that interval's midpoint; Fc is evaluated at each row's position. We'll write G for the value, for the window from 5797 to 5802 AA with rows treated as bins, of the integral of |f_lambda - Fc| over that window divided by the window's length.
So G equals 0.12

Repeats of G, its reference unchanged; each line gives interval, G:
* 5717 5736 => 0.13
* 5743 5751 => 0.06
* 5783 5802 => 0.21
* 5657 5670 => 0.14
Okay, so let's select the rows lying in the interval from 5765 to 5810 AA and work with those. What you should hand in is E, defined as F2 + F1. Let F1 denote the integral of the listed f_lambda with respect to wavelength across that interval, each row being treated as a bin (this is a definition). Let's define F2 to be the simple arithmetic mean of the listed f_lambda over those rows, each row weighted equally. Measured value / 146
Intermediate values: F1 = 143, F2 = 3.17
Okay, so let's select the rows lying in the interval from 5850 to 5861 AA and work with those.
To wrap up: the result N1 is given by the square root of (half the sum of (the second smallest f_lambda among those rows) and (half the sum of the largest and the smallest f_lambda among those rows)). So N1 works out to 1.74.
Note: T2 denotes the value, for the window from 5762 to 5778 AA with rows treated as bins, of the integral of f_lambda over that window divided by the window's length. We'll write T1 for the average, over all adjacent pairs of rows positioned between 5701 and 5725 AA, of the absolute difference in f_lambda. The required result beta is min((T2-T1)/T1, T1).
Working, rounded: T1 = 0.15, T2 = 3.29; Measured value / 0.15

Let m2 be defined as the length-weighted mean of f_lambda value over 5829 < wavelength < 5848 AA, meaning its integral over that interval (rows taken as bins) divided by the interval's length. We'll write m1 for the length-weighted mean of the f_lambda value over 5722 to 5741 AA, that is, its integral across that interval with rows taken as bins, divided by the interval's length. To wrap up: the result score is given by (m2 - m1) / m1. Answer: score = 0.01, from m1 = 3.27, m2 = 3.31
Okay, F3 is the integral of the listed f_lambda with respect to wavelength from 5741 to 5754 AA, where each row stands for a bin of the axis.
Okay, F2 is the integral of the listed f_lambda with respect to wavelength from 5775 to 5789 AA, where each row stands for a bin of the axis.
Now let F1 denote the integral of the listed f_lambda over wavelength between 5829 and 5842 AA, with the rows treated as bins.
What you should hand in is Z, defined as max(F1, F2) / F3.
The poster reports 1.05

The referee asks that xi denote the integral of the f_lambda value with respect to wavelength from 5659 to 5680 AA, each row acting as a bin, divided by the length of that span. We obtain 3.06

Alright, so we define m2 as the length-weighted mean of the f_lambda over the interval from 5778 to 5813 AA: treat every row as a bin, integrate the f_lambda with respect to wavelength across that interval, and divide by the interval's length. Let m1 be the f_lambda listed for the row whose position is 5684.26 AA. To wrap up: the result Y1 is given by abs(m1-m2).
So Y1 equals 0.29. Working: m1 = 2.849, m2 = 3.14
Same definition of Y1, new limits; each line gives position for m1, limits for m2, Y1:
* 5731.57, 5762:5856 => 0.08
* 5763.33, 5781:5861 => 0.18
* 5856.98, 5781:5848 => 0.34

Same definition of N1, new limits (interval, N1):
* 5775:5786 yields 1.73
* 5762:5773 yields 1.83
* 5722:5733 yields 1.79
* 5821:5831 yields 1.85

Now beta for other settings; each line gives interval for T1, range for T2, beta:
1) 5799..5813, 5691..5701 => 0.09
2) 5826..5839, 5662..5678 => 0.04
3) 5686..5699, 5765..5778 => 0.21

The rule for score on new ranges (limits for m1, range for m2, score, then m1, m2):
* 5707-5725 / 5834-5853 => 0.06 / 3.09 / 3.27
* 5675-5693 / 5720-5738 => 0.06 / 3.12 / 3.30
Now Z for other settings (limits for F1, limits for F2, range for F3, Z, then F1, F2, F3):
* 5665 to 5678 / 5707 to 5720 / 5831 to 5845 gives 0.86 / 40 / 39.2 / 46.6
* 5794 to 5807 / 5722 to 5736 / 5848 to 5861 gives 1.14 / 42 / 45.7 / 40.1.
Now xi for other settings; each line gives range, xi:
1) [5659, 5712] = 3.10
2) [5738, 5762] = 3.16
